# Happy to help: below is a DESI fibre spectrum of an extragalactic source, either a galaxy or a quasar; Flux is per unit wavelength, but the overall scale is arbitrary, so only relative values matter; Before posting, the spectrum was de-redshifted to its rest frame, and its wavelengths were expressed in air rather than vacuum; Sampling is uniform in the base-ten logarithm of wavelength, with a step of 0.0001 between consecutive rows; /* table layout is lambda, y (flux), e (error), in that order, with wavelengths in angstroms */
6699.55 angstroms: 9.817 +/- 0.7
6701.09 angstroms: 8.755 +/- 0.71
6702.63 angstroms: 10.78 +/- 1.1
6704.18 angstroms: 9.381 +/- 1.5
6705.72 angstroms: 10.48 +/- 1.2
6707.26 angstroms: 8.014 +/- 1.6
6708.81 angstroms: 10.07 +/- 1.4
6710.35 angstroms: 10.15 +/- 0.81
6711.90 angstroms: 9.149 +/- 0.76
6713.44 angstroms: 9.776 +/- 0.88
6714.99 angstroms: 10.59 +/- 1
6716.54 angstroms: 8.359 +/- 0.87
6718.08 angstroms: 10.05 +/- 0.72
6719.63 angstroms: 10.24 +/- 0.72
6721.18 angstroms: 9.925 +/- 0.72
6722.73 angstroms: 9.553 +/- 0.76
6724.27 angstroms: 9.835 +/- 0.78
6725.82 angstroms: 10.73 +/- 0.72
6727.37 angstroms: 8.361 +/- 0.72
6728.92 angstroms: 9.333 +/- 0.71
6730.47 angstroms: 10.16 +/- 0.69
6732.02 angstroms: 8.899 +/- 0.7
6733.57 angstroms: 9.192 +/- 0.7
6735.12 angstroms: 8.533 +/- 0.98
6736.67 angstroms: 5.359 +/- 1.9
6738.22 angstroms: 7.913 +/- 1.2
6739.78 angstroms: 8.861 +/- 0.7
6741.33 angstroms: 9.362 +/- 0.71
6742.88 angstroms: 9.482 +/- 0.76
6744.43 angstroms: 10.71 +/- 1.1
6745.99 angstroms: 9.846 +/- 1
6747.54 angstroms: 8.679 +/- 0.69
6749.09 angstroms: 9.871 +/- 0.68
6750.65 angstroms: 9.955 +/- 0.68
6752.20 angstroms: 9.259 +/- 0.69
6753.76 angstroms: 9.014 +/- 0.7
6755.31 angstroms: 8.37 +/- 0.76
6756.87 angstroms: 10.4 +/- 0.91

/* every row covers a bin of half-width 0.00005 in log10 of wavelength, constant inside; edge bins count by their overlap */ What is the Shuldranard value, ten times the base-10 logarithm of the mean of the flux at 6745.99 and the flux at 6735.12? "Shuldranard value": 9.6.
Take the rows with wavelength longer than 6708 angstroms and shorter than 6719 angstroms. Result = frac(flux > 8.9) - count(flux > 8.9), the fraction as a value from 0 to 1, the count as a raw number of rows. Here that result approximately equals -5.1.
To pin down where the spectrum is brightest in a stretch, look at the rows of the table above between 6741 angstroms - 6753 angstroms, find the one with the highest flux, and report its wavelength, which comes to 6744.43 angstroms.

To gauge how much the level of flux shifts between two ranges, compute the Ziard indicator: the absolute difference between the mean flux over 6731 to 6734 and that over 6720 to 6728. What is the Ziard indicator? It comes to 0.6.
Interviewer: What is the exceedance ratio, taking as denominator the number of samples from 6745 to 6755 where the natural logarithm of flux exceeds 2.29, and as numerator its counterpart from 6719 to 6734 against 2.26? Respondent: 5.00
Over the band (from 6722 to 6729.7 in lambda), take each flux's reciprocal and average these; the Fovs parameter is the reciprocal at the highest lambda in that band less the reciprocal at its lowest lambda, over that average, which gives 0.02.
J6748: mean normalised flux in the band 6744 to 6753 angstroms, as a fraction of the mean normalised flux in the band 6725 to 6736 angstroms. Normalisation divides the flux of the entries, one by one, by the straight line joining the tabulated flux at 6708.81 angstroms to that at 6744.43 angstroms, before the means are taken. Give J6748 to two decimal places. 1.01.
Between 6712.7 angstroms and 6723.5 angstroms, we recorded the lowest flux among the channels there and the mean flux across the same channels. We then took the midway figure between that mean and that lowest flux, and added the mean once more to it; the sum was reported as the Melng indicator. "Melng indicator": 18.9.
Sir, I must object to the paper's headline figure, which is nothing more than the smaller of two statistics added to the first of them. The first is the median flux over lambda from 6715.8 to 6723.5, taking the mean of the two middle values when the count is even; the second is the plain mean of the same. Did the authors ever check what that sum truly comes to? 19.6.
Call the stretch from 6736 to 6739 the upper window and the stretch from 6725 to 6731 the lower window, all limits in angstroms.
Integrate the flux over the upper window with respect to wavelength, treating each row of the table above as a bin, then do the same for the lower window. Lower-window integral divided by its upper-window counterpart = 2.9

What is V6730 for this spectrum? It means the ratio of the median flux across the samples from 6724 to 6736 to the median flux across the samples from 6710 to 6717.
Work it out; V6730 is 0.947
